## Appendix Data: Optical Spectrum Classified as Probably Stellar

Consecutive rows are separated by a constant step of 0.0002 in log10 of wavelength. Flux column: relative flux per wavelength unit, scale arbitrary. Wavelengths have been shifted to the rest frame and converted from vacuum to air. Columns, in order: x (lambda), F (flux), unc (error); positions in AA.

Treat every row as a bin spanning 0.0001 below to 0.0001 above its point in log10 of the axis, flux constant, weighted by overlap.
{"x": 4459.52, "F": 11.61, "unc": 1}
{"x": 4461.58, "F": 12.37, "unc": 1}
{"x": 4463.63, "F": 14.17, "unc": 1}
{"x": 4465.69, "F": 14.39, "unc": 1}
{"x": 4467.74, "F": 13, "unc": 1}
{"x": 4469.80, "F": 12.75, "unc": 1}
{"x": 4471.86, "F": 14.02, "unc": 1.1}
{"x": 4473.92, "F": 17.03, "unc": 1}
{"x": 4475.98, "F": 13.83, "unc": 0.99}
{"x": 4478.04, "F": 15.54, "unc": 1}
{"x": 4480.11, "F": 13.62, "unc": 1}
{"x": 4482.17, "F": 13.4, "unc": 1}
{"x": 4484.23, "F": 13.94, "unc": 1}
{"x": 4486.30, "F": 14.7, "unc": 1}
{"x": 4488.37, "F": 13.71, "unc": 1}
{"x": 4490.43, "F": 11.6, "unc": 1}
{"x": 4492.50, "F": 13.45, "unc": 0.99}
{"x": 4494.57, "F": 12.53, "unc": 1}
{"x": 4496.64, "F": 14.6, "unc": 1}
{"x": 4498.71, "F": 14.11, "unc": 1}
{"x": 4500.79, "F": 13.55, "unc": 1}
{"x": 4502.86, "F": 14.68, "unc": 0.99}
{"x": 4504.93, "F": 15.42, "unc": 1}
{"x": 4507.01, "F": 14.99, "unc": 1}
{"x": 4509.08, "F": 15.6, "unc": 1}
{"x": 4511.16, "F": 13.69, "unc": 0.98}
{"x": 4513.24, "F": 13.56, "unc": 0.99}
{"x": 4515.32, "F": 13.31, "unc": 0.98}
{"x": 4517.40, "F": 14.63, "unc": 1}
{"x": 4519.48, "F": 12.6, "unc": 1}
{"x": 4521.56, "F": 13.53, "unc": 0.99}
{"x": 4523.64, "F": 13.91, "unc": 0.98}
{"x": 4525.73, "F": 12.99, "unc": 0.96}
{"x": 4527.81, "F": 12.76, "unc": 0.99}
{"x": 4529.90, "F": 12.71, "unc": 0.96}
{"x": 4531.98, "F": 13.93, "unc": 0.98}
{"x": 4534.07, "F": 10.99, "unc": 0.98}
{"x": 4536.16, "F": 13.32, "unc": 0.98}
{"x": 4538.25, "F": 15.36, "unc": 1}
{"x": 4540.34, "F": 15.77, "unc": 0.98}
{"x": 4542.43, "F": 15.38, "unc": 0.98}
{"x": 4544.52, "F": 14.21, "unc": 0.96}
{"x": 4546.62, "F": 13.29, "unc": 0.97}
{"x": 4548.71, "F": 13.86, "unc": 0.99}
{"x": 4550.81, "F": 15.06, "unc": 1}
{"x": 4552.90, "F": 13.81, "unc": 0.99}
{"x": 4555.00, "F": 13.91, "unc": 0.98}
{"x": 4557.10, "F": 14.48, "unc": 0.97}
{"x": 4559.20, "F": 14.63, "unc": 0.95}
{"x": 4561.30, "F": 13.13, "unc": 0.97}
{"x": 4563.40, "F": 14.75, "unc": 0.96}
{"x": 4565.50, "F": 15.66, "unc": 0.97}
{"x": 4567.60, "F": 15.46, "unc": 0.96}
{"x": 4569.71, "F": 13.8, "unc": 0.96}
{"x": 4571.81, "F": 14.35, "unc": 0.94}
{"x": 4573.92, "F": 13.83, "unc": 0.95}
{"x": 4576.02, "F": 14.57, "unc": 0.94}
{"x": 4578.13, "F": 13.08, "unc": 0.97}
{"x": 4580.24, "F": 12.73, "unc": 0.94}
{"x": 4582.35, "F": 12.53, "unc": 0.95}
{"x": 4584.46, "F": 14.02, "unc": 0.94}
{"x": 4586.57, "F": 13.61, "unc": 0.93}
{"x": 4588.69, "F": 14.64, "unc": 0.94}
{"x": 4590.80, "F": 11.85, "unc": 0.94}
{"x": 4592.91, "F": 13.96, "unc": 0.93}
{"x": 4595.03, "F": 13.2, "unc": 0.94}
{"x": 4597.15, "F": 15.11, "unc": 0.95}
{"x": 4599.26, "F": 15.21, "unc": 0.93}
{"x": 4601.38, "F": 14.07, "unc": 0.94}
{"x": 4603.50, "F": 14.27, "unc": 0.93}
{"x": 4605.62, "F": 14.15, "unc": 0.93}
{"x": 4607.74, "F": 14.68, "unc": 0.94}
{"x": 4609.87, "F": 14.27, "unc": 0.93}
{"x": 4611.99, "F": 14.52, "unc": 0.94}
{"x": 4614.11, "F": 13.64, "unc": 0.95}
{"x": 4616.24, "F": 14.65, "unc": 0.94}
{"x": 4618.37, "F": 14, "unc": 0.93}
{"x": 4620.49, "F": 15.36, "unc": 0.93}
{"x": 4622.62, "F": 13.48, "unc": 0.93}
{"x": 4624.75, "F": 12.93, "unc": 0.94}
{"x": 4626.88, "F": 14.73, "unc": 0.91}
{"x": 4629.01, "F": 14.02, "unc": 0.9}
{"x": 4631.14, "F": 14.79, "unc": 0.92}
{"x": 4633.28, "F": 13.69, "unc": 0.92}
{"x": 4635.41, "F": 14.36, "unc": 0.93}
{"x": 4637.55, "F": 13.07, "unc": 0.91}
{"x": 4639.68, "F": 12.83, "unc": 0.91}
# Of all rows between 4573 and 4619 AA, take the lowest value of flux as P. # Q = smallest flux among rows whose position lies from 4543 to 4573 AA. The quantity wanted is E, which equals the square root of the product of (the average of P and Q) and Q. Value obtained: 12.8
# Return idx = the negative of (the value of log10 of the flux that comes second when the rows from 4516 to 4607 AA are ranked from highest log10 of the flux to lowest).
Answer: -1.19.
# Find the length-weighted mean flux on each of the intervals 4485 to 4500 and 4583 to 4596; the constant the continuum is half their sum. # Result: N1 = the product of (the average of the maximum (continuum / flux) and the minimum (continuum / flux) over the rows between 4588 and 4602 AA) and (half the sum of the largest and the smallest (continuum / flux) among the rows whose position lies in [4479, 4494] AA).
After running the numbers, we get 1.06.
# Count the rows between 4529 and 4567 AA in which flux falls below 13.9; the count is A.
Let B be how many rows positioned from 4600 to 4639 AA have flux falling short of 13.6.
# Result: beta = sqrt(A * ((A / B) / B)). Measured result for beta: 2.3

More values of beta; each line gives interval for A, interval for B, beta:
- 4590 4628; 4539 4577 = 2.5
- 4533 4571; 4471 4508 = 1.4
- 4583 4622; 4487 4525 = 0.5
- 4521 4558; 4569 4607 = 1.8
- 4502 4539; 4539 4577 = 5.0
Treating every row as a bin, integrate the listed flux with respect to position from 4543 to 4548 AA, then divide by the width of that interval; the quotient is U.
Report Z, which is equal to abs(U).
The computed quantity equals 13.9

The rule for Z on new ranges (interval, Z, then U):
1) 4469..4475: 14.7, 14.7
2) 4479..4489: 13.9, 13.9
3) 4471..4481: 14.8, 14.8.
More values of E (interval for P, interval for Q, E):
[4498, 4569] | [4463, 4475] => 12.3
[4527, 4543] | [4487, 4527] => 11.4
